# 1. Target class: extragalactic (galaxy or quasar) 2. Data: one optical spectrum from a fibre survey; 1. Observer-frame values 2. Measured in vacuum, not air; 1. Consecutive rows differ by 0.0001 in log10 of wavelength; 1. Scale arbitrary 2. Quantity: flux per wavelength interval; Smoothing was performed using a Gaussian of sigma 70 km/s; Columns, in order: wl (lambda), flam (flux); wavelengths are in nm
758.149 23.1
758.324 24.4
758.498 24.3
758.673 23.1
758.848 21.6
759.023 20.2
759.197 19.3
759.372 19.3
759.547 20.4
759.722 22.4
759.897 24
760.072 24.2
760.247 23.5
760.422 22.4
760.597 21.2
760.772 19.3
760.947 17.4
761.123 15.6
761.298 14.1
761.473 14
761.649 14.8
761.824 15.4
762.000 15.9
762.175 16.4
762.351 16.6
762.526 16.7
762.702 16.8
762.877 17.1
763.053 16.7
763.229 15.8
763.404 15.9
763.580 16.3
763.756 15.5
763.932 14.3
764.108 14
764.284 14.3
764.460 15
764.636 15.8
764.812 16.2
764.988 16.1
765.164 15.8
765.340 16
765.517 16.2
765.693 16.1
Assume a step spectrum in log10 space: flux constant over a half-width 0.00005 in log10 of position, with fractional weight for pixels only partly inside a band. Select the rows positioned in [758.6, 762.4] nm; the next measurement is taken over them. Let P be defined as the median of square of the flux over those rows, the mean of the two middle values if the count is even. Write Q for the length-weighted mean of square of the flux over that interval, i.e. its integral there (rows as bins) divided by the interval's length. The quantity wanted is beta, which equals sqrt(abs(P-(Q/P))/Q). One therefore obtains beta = 0.99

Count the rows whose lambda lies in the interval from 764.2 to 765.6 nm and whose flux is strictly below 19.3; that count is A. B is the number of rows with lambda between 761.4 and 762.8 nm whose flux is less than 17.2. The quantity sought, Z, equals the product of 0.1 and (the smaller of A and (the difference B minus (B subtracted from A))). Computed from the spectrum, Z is 0.8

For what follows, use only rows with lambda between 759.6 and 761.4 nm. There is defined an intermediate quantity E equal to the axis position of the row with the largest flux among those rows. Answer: 760.072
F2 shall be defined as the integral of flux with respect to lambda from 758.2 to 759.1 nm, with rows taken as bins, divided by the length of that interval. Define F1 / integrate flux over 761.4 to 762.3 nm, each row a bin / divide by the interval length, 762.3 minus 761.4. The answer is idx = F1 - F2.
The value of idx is -7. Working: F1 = 15.4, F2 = 22.7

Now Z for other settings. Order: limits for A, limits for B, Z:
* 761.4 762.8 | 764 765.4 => 0.8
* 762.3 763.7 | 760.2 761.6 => -0.2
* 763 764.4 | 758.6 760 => -0.8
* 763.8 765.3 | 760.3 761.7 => 0.0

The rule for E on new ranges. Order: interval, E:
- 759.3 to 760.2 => 760.072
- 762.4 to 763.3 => 762.877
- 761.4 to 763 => 762.877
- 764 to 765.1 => 764.812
